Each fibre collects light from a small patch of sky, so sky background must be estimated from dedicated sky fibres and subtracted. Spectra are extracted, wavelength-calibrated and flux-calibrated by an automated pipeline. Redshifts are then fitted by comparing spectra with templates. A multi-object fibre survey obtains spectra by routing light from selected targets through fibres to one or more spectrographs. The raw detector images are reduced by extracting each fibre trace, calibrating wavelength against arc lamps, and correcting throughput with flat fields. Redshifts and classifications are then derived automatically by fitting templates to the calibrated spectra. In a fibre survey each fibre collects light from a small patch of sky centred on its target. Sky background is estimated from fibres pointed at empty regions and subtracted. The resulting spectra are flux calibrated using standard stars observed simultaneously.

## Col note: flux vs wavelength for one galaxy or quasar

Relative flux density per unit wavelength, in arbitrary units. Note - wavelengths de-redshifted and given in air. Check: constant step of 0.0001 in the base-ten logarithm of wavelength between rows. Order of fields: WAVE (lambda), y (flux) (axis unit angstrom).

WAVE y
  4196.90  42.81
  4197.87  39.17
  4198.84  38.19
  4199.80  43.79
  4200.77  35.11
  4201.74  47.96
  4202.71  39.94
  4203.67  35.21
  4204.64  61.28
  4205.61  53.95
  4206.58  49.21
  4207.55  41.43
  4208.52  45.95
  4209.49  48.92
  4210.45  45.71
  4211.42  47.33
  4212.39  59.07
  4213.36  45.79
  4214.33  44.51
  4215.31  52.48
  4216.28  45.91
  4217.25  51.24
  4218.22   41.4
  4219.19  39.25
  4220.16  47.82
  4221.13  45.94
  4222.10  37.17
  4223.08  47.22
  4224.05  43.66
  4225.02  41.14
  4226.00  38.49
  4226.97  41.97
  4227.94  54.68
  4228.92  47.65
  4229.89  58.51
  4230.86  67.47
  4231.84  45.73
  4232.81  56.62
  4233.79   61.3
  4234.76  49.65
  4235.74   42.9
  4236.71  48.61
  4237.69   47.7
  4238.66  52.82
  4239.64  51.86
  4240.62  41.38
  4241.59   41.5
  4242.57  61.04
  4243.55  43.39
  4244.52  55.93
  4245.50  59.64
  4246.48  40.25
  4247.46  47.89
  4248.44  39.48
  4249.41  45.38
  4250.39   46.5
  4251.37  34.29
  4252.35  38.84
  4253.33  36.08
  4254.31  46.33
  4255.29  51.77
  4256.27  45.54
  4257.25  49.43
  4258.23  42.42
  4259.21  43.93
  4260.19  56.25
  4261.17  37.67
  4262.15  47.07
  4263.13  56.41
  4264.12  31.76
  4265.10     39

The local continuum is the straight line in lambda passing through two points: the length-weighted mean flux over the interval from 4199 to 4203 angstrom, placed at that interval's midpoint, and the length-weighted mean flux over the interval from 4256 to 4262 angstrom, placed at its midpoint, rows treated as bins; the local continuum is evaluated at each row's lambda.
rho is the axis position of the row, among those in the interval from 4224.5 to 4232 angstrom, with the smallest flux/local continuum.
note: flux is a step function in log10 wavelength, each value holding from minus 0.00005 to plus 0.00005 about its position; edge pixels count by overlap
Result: 4226.00 angstrom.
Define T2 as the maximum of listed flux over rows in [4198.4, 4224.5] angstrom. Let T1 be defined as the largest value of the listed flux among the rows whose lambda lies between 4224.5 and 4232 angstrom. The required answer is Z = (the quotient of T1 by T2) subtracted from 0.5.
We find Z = -0.60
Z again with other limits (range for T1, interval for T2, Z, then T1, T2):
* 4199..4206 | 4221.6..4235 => -0.41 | 61.28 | 67.47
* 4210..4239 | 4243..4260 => -0.63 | 67.47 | 59.64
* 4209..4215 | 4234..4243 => -0.47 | 59.07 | 61.04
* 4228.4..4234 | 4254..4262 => -0.70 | 67.47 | 56.25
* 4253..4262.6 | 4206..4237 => -0.33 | 56.25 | 67.47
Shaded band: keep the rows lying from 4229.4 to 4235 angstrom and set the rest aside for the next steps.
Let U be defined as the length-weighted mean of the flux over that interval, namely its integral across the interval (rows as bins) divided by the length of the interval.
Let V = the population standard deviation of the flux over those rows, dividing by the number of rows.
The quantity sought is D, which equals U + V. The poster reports 64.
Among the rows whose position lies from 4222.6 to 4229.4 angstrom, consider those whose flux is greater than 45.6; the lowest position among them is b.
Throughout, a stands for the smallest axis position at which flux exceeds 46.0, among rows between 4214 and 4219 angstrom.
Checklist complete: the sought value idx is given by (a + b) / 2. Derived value 4219.2 angstrom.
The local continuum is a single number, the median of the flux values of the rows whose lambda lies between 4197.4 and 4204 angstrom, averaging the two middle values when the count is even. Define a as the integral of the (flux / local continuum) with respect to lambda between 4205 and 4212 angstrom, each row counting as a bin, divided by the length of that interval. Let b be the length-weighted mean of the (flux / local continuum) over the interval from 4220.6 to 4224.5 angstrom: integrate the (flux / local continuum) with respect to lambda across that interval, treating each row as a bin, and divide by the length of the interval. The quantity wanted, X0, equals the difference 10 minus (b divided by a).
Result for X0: 9.09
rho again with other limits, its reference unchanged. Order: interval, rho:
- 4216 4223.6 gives 4222.10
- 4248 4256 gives 4251.37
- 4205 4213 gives 4207.55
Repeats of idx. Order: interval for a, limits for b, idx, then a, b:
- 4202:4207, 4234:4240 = 4219.7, 4204.64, 4234.76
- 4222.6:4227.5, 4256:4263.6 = 4240.2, 4223.08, 4257.25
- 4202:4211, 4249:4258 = 4227.5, 4204.64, 4250.39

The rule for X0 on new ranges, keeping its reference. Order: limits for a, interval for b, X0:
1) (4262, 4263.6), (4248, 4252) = 9.21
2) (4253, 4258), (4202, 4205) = 9.02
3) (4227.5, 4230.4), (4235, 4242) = 9.13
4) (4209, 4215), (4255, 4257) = 9.00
